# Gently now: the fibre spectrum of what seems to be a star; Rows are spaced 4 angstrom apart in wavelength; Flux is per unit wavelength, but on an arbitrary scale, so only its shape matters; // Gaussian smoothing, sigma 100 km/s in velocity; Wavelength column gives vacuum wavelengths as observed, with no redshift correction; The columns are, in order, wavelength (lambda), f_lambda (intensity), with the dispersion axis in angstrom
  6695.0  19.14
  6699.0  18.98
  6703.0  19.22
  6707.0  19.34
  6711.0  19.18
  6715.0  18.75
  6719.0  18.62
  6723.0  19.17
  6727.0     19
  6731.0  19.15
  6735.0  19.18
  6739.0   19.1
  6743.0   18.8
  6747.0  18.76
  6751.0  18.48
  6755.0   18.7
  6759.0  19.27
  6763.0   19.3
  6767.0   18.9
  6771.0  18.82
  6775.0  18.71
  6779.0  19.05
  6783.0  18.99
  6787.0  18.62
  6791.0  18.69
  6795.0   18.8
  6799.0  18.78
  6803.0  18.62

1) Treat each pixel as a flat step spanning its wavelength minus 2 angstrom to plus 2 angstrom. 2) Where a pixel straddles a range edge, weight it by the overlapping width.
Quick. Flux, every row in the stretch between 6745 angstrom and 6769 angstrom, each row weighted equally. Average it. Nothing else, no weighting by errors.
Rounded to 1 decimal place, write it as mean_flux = 18.9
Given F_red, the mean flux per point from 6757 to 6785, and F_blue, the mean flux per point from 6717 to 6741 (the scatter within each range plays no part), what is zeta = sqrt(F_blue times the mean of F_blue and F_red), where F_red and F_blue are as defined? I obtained 19.0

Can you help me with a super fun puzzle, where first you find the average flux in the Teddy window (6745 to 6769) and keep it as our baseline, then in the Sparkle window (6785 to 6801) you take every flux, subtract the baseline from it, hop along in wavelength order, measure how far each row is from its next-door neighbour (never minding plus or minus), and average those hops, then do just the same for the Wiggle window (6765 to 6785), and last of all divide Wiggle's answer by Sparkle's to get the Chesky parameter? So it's 2.21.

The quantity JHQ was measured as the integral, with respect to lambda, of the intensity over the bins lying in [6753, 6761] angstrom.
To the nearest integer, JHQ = 152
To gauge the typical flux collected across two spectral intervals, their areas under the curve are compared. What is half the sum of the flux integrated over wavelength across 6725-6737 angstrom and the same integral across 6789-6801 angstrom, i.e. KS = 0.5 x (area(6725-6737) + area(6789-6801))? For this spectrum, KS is 227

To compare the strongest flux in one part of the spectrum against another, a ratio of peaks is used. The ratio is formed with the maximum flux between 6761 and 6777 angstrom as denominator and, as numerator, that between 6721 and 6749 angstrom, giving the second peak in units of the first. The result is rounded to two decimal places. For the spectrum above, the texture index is 0.99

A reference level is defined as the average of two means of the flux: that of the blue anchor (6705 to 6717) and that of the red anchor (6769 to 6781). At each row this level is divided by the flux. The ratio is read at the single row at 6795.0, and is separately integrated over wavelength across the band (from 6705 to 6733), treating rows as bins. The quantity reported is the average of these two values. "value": 14.5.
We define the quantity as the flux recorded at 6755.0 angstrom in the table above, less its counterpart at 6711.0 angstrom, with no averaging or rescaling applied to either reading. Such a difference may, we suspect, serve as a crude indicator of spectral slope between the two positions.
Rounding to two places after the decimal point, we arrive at -0.48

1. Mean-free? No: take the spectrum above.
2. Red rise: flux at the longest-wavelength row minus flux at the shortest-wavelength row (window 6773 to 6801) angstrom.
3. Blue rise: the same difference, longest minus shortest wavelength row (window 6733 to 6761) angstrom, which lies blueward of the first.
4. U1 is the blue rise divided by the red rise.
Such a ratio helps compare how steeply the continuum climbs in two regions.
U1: 1.3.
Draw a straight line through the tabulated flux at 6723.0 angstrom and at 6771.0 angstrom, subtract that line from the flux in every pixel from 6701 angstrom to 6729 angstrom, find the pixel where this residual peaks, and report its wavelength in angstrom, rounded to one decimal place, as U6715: 6707.0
